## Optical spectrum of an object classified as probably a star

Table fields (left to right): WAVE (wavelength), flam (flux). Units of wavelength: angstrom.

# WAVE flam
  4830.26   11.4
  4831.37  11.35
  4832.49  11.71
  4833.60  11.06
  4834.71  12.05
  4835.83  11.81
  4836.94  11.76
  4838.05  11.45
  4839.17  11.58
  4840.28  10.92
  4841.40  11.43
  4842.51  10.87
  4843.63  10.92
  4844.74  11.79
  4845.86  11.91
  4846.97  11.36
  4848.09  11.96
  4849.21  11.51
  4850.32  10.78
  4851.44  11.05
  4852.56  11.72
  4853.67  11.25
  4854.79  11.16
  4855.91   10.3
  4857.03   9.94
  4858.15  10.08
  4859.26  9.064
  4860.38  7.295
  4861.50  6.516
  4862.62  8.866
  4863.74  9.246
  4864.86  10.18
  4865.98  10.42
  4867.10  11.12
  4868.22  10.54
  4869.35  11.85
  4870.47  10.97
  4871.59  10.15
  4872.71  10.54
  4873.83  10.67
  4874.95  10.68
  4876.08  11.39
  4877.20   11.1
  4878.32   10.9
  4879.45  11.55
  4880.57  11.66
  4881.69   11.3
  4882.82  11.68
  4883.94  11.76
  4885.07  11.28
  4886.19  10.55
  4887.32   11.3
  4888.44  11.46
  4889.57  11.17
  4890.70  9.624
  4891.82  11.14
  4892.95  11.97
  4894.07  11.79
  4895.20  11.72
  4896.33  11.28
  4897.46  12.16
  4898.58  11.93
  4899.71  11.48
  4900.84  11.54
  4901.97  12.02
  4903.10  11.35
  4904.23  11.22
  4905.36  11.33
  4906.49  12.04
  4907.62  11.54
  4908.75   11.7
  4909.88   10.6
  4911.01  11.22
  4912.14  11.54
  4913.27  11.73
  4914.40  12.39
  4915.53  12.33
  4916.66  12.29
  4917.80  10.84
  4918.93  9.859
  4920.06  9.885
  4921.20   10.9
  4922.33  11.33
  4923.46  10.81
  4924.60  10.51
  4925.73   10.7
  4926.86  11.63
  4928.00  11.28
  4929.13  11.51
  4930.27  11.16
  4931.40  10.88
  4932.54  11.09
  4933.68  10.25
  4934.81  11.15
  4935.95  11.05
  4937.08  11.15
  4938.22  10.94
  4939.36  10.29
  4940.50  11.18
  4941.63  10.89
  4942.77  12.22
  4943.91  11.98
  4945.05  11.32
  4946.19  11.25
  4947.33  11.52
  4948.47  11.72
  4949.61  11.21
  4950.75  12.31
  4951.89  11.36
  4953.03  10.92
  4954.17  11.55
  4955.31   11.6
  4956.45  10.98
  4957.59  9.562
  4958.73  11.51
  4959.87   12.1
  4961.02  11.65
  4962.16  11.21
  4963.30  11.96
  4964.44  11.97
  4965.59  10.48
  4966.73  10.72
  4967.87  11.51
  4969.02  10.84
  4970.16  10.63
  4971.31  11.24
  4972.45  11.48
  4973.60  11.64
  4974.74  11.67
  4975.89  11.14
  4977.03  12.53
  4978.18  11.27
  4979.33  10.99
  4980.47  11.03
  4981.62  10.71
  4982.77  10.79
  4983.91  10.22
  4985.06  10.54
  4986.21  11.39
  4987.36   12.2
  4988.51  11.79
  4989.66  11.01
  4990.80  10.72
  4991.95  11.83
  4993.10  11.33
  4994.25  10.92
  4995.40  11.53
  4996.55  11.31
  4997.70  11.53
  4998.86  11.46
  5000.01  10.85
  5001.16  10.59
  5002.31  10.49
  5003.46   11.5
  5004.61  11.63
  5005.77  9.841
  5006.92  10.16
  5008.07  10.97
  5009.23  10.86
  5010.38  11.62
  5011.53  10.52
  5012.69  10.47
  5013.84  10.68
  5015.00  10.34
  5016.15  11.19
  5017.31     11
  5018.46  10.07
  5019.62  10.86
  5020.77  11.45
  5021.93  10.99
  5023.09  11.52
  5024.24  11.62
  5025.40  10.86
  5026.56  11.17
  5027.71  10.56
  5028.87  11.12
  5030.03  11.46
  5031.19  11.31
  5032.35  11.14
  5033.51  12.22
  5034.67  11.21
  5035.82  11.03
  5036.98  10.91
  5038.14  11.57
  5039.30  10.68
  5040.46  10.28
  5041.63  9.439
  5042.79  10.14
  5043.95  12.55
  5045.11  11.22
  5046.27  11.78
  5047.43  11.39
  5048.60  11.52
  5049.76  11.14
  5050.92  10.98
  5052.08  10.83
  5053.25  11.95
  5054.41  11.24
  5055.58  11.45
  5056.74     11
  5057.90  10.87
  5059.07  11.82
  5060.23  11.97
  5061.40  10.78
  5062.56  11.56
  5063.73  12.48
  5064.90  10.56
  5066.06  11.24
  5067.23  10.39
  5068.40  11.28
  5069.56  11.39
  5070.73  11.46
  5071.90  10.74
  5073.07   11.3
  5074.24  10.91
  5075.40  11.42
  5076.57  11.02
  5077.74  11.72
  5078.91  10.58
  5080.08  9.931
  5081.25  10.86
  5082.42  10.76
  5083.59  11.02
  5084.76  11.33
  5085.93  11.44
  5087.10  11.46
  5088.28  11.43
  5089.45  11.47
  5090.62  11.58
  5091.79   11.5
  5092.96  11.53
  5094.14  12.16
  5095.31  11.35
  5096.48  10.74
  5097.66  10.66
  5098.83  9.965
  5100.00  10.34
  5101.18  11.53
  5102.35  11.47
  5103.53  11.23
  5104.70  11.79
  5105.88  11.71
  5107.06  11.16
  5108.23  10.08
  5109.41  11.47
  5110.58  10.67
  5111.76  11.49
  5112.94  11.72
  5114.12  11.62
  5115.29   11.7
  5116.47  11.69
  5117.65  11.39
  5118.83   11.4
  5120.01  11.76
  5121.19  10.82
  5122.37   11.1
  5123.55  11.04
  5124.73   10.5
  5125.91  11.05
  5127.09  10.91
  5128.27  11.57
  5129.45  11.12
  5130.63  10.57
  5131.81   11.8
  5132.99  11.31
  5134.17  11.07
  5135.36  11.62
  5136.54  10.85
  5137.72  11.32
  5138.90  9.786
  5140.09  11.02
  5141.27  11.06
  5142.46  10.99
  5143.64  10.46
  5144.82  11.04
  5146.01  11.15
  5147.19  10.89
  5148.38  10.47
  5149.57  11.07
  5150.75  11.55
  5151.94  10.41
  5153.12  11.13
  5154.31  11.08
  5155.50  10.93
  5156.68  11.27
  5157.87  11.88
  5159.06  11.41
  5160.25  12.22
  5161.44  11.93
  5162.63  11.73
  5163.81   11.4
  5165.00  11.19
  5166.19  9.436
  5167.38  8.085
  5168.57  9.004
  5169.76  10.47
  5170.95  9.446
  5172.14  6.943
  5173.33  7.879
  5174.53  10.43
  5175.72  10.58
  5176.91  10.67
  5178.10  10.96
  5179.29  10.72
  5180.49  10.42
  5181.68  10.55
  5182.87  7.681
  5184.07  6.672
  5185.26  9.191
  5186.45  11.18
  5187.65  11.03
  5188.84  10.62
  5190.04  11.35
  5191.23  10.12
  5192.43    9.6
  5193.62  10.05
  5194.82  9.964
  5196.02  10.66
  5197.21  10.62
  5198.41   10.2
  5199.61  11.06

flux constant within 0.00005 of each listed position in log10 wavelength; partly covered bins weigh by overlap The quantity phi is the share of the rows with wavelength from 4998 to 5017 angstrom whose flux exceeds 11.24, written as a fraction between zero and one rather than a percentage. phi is 0.25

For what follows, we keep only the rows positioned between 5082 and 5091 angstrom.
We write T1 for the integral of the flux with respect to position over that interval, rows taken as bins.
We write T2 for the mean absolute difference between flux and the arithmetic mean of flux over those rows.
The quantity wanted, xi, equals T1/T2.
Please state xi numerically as 483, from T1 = 102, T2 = 0.21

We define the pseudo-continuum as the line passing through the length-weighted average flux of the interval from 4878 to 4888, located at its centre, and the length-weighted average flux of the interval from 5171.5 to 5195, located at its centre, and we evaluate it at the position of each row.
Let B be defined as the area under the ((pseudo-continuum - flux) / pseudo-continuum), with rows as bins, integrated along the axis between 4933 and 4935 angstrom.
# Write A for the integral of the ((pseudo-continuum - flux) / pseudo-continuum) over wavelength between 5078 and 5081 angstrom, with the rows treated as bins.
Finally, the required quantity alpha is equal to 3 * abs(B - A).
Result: 0.4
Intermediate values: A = -0.04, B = 0.08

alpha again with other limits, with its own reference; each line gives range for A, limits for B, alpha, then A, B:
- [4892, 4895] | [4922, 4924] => 0.4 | -0.13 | 0.02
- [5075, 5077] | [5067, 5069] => 0.2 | -0.16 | -0.10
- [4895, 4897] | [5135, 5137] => 0.6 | -0.04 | -0.23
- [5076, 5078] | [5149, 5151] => 0.2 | -0.18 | -0.26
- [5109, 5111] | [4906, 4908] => 0.2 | -0.17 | -0.10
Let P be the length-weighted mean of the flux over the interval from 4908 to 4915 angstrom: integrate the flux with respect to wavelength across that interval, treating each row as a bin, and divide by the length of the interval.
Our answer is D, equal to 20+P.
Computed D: 31.5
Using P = 11.5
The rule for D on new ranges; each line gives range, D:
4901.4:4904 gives 31.6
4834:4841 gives 31.6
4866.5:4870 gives 31.1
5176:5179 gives 30.8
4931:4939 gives 30.9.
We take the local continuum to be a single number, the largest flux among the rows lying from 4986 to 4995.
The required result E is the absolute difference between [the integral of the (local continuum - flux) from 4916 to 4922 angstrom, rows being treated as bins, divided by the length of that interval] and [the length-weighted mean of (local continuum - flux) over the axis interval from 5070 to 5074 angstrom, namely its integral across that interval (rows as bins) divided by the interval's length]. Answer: 0.35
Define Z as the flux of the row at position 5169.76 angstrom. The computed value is 10.47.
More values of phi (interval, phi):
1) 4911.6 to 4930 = 0.56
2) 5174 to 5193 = 0.06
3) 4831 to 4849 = 0.75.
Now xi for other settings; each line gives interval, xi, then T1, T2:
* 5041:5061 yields 433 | 225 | 0.52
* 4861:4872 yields 103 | 110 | 1.07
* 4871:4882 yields 298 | 121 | 0.41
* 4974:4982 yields 208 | 91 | 0.44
